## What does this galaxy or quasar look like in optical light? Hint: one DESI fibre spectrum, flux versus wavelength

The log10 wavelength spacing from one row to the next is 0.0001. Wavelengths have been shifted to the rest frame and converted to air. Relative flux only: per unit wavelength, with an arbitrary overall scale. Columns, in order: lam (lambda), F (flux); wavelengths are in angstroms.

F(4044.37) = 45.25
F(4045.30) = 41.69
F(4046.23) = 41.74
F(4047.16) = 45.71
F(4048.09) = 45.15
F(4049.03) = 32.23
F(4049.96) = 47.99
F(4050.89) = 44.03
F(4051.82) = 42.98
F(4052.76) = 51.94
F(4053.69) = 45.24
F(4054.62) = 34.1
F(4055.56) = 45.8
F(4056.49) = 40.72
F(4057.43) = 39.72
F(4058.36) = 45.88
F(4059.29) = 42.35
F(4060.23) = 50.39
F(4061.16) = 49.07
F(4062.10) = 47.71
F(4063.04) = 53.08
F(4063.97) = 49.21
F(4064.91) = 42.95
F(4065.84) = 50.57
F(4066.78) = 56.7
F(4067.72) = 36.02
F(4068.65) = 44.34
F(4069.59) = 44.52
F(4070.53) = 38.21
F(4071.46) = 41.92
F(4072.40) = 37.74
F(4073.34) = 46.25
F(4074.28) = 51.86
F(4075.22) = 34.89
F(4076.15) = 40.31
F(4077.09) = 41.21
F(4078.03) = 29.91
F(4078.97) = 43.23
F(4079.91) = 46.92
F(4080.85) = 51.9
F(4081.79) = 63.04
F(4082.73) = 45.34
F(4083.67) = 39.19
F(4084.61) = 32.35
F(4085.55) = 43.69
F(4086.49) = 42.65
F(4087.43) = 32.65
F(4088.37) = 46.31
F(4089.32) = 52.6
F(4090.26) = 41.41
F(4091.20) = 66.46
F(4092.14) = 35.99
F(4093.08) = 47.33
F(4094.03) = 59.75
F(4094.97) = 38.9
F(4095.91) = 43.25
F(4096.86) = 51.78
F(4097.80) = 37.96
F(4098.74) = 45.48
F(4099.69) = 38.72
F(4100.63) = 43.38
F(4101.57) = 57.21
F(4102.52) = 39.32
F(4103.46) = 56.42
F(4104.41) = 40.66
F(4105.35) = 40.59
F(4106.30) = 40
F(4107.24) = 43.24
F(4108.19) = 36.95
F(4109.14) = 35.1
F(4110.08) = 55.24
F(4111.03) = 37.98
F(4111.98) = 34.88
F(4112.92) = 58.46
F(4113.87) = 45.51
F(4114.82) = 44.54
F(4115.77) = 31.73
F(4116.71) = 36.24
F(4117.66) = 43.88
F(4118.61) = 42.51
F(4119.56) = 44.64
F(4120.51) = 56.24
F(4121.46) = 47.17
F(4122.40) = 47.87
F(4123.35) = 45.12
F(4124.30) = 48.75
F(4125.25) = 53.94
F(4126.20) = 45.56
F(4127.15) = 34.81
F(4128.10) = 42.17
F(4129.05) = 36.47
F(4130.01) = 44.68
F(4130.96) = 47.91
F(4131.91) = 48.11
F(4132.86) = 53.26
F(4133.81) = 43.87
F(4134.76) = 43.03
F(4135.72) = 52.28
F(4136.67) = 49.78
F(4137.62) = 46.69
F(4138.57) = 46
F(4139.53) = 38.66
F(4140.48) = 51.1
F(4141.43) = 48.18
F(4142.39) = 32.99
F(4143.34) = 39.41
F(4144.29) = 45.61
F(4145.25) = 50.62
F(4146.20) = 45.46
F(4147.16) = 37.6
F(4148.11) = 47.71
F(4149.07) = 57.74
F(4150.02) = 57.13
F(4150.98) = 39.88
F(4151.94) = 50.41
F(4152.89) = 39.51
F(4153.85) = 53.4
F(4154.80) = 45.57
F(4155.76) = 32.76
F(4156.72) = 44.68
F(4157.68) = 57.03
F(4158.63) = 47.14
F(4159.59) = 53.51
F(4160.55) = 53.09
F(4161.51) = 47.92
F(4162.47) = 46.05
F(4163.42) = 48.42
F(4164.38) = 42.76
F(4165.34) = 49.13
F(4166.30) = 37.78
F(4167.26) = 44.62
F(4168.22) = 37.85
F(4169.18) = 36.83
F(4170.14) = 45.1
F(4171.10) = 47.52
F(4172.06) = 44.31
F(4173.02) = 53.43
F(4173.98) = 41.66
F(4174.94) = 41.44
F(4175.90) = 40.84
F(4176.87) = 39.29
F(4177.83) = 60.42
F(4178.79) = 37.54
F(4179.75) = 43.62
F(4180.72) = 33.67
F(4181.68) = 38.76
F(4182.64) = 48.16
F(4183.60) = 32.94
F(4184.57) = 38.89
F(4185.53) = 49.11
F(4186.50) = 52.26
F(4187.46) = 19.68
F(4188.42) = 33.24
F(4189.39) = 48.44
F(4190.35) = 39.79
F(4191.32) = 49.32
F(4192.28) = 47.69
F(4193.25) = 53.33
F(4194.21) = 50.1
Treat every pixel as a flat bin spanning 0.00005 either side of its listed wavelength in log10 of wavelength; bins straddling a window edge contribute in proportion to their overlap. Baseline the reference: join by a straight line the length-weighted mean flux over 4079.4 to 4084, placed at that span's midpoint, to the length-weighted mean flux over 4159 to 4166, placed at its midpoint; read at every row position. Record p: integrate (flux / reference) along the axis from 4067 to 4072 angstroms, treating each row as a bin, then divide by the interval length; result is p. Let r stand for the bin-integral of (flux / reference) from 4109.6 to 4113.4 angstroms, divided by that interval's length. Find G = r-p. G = 0.110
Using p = 0.84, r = 0.95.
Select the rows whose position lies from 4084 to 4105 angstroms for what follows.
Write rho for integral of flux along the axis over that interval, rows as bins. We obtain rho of 948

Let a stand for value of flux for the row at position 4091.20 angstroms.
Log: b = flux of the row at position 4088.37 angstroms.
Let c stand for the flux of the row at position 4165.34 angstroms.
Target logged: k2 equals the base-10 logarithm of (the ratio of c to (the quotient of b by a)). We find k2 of 1.85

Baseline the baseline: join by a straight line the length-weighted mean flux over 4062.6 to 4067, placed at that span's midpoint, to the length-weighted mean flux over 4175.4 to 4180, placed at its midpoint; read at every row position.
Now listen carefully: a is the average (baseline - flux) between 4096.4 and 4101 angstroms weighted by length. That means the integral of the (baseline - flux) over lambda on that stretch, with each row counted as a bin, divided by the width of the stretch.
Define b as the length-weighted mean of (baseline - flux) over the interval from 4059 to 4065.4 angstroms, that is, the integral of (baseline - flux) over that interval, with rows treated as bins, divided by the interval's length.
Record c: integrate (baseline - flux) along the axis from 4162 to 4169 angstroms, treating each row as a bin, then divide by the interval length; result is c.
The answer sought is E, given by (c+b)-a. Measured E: -1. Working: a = 5.0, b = 2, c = 1.5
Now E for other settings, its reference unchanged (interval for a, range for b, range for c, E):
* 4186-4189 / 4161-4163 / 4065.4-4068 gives -9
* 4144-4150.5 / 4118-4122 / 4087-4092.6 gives 6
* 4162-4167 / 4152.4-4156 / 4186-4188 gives 10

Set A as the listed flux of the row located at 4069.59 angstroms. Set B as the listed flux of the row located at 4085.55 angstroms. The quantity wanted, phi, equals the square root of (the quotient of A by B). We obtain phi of 1.01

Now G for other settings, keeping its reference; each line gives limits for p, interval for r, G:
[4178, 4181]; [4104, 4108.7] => -0.030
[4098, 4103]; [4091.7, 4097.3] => 0.031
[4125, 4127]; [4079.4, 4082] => 0.109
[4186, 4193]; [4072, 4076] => -0.014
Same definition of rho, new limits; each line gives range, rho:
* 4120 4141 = 977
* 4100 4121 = 920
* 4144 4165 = 997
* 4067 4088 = 890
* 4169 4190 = 886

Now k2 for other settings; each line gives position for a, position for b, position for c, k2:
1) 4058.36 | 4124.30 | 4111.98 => 1.52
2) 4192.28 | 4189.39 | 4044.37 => 1.65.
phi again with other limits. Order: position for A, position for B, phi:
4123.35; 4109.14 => 1.13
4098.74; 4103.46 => 0.90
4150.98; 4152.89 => 1.00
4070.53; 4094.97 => 0.99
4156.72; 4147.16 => 1.09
